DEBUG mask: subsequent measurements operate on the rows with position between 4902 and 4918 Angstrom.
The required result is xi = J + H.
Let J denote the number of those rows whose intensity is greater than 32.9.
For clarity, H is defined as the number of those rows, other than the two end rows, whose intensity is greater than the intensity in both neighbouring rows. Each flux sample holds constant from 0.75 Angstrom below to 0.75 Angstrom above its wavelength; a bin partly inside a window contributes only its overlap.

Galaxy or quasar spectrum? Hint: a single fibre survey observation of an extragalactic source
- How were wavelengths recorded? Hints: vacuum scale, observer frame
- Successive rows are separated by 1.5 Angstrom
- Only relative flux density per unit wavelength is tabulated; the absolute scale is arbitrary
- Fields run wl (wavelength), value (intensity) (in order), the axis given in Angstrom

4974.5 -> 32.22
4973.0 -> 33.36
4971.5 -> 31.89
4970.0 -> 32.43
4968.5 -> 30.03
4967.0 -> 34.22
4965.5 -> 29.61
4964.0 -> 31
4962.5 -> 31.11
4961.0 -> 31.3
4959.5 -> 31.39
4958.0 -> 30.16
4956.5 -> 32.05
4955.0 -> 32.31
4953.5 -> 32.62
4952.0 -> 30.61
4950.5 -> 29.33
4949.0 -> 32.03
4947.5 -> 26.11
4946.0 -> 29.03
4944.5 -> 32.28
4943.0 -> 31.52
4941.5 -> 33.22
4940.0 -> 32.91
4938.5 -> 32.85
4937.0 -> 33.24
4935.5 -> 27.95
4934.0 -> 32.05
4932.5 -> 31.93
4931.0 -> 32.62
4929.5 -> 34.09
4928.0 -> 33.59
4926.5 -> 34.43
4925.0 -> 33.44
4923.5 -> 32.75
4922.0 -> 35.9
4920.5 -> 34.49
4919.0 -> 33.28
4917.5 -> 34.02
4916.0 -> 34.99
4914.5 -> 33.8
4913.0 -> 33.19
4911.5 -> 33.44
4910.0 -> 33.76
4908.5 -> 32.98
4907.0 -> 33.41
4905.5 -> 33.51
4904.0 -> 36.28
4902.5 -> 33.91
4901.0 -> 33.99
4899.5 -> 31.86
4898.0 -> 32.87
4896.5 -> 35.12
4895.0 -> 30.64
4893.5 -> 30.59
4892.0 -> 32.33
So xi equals 14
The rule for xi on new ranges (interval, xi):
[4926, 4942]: 9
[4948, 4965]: 2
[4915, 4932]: 12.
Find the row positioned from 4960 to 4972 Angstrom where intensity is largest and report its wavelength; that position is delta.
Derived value 4967.0 Angstrom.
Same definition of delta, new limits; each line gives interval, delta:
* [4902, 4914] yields 4904.0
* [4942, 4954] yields 4953.5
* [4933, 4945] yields 4937.0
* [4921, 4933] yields 4922.0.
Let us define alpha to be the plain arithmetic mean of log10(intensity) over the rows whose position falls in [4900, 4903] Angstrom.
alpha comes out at 1.531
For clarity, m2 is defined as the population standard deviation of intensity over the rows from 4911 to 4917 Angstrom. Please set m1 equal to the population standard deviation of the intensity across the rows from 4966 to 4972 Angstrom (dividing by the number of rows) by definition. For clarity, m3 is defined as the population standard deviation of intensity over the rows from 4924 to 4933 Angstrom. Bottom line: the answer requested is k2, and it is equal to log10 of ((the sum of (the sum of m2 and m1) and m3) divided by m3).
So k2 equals 0.6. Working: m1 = 1.5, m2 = 0.7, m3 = 0.8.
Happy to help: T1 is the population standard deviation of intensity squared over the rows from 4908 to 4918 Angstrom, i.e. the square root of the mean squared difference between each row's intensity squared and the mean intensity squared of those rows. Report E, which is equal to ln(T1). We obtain 3.7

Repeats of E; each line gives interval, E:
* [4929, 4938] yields 4.8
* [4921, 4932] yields 4.3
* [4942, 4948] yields 4.9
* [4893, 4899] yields 4.8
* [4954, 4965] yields 3.7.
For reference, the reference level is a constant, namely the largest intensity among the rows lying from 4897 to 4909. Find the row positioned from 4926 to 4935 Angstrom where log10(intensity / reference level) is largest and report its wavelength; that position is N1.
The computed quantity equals 4926.5 Angstrom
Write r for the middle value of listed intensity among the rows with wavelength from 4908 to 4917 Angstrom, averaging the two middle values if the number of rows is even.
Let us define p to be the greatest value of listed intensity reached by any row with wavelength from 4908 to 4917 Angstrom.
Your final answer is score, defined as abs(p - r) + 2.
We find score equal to 3.4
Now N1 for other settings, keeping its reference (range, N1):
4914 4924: 4922.0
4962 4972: 4967.0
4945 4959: 4953.5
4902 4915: 4904.0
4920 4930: 4922.0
